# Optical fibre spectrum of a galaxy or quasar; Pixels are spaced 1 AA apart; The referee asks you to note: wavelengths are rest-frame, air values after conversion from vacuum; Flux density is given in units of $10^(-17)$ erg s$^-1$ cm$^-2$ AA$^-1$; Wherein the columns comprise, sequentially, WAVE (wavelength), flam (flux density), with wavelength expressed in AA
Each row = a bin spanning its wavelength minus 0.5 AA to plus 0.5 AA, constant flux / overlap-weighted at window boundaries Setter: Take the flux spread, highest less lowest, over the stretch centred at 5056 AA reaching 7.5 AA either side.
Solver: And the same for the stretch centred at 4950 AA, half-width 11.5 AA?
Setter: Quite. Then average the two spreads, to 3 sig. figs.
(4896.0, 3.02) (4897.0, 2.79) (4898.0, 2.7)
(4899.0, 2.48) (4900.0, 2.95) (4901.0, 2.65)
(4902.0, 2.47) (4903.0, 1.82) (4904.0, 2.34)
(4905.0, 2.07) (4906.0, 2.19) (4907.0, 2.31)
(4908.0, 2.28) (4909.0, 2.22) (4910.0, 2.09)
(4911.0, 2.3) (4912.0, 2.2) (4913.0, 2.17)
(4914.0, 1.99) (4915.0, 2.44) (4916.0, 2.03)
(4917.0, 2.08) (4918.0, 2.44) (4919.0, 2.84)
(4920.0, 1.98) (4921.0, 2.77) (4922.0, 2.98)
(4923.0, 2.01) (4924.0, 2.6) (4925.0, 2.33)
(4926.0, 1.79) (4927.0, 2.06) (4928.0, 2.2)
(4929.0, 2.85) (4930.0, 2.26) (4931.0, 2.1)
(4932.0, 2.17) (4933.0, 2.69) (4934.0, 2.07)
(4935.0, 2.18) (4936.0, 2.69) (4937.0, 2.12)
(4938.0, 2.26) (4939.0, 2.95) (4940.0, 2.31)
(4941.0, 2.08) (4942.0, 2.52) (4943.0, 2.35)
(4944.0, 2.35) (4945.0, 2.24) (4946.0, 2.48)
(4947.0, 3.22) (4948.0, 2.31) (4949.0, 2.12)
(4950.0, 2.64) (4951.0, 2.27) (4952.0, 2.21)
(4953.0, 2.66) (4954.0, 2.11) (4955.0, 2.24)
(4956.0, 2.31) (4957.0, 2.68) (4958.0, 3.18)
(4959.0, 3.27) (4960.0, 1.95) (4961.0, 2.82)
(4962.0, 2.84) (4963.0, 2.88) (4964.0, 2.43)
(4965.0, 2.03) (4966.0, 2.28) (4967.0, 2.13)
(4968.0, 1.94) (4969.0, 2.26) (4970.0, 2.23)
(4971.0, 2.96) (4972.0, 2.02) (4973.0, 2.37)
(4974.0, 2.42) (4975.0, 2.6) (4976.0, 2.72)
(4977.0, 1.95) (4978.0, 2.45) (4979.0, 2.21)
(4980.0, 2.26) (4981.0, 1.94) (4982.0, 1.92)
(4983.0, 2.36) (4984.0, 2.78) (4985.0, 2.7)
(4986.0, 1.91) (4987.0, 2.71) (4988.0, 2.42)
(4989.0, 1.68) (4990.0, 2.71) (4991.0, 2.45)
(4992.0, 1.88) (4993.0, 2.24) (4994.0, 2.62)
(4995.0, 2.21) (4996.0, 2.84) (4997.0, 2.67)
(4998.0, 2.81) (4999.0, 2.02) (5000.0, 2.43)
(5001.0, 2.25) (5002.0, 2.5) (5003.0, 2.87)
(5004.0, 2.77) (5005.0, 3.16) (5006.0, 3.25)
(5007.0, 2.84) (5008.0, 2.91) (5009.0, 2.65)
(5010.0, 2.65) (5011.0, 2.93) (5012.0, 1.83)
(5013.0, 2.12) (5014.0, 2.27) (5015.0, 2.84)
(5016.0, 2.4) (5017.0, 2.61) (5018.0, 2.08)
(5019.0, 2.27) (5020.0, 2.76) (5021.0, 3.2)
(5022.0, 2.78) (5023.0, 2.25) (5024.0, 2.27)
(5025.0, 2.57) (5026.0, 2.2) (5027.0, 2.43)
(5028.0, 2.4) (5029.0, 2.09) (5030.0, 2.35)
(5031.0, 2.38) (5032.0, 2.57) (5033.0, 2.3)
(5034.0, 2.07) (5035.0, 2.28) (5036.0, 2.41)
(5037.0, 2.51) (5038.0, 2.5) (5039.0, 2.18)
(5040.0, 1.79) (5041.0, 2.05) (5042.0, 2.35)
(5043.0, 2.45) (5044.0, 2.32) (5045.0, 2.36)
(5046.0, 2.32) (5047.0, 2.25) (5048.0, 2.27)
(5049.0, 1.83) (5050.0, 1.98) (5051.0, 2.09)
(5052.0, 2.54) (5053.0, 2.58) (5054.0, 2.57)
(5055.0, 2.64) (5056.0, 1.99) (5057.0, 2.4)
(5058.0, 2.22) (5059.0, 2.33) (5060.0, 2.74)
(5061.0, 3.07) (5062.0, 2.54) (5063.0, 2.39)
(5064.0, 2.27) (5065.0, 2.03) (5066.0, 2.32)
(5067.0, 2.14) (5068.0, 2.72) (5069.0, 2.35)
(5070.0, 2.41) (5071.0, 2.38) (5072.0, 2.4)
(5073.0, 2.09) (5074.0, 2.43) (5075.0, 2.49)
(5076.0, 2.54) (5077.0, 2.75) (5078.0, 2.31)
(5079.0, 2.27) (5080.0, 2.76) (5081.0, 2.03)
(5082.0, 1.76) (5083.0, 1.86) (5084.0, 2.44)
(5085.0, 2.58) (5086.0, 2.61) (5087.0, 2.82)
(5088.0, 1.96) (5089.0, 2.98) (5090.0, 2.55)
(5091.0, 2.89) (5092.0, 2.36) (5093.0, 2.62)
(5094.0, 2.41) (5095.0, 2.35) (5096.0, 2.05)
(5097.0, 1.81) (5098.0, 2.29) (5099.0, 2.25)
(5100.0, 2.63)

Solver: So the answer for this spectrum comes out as 1.28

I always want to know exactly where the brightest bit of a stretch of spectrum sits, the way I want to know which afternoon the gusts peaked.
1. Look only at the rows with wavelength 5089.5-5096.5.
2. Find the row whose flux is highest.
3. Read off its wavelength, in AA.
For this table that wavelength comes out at 5091.0 AA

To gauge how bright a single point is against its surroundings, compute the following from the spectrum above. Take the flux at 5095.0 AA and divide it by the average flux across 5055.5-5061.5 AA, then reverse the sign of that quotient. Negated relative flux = -0.96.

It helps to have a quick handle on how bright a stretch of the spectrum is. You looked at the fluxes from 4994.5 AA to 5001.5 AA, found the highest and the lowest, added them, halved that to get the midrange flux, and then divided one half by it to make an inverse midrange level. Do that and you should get 0.206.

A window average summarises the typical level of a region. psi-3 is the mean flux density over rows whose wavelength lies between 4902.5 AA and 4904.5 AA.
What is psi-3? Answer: 2.08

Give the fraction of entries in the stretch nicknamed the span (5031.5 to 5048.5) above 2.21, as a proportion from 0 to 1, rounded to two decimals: 0.76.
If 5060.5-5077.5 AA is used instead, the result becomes 0.82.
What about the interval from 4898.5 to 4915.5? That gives 0.59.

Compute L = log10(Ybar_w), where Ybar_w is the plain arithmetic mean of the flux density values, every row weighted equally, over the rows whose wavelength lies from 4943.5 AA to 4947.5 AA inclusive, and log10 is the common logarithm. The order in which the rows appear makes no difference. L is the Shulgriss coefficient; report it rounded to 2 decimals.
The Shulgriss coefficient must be 0.41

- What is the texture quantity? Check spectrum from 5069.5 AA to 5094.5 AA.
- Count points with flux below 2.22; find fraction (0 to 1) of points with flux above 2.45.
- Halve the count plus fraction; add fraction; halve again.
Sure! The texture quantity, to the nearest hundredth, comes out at 1.58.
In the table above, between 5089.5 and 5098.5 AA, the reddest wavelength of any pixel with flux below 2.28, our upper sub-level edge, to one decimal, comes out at 5097.0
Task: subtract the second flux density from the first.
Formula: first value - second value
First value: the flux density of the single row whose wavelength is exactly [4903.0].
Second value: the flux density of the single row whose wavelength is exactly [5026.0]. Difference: -0.38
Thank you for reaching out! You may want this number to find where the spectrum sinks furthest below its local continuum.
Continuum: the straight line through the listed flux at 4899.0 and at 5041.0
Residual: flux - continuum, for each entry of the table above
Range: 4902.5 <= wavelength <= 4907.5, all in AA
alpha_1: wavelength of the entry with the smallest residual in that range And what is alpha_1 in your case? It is 4903.0 AA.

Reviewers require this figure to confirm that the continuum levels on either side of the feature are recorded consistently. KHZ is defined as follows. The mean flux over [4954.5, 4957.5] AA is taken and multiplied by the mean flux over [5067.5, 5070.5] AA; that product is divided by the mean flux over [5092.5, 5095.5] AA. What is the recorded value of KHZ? 2.44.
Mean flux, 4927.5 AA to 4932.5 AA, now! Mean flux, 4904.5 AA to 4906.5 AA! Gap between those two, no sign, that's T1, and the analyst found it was 0.19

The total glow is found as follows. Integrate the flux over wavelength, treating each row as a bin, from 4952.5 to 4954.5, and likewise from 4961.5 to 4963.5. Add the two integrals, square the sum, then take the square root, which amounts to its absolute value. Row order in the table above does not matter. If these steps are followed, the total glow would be 10.5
